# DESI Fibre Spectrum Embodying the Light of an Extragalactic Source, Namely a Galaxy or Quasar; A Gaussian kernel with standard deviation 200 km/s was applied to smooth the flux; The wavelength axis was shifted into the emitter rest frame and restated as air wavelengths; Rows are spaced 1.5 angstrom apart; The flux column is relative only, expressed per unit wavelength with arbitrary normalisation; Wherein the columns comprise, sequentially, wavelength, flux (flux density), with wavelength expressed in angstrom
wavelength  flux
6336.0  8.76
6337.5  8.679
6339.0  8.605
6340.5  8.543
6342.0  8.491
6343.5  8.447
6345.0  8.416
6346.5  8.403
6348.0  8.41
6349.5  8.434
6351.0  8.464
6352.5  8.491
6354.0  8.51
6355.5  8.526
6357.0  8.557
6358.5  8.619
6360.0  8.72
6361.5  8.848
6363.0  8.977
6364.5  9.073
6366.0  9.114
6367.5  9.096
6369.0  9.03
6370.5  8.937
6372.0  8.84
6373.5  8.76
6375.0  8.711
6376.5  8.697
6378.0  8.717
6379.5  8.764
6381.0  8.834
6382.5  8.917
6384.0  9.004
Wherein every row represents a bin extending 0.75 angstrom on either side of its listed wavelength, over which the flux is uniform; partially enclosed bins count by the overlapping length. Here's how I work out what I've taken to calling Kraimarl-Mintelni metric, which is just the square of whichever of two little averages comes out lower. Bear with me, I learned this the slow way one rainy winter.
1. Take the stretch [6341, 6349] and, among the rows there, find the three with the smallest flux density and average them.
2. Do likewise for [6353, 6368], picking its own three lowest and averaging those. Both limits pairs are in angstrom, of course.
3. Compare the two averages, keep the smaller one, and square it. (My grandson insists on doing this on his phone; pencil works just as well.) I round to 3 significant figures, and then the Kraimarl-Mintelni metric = 70.7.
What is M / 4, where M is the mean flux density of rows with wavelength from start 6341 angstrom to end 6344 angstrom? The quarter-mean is 2.12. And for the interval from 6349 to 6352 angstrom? 2.11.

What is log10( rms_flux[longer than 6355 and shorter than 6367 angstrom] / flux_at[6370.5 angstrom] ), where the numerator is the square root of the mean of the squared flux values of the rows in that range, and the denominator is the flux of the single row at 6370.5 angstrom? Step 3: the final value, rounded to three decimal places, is -0.006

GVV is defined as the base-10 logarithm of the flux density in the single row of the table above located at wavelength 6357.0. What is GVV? 0.932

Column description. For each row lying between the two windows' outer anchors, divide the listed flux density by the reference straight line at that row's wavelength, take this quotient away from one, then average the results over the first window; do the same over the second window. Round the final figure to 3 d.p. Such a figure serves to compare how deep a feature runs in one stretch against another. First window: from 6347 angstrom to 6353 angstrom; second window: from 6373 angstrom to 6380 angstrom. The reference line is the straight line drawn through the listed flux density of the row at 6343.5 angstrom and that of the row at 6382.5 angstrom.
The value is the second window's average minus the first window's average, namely 0.004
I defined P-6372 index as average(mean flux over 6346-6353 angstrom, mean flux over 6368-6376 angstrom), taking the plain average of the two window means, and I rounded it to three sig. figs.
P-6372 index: 8.65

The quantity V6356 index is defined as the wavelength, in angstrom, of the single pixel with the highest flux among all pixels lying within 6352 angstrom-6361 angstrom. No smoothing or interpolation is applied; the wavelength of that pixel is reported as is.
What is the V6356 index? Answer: 6360.0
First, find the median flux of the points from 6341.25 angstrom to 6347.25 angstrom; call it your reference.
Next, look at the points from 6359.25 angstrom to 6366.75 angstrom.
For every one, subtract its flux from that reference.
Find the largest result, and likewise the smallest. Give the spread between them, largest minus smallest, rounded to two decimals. 0.39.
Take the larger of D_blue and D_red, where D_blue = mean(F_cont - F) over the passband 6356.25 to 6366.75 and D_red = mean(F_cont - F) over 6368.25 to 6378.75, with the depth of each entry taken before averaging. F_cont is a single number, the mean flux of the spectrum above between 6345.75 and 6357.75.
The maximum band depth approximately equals -0.34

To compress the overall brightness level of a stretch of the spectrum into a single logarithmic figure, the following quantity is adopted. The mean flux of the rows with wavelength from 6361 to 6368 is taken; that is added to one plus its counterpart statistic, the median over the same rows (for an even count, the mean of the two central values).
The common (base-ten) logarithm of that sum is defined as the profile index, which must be 1.28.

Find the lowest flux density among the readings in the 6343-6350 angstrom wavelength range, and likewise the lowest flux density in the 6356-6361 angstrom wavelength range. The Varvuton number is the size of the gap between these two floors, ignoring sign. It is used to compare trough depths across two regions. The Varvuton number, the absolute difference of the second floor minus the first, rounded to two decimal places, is 0.15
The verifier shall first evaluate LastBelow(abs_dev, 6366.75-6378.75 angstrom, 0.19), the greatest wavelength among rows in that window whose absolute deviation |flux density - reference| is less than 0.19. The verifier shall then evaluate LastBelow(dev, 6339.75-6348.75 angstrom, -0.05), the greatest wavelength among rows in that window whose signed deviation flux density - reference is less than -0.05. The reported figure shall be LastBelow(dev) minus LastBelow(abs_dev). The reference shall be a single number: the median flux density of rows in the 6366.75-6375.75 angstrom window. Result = -30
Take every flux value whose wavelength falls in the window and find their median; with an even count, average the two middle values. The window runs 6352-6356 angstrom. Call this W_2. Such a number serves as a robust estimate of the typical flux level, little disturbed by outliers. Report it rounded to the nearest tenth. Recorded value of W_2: 8.5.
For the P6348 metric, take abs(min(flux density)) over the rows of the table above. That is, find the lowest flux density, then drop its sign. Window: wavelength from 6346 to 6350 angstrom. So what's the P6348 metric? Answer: 8.40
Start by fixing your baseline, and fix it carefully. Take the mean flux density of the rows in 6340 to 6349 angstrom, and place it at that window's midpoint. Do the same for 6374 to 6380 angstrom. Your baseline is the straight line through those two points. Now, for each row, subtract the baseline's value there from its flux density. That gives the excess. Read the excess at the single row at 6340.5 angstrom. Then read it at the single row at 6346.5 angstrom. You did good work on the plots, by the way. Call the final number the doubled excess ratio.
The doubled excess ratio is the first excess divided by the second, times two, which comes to -4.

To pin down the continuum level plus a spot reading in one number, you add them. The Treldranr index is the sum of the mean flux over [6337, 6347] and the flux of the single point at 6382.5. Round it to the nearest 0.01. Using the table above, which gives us 17.43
